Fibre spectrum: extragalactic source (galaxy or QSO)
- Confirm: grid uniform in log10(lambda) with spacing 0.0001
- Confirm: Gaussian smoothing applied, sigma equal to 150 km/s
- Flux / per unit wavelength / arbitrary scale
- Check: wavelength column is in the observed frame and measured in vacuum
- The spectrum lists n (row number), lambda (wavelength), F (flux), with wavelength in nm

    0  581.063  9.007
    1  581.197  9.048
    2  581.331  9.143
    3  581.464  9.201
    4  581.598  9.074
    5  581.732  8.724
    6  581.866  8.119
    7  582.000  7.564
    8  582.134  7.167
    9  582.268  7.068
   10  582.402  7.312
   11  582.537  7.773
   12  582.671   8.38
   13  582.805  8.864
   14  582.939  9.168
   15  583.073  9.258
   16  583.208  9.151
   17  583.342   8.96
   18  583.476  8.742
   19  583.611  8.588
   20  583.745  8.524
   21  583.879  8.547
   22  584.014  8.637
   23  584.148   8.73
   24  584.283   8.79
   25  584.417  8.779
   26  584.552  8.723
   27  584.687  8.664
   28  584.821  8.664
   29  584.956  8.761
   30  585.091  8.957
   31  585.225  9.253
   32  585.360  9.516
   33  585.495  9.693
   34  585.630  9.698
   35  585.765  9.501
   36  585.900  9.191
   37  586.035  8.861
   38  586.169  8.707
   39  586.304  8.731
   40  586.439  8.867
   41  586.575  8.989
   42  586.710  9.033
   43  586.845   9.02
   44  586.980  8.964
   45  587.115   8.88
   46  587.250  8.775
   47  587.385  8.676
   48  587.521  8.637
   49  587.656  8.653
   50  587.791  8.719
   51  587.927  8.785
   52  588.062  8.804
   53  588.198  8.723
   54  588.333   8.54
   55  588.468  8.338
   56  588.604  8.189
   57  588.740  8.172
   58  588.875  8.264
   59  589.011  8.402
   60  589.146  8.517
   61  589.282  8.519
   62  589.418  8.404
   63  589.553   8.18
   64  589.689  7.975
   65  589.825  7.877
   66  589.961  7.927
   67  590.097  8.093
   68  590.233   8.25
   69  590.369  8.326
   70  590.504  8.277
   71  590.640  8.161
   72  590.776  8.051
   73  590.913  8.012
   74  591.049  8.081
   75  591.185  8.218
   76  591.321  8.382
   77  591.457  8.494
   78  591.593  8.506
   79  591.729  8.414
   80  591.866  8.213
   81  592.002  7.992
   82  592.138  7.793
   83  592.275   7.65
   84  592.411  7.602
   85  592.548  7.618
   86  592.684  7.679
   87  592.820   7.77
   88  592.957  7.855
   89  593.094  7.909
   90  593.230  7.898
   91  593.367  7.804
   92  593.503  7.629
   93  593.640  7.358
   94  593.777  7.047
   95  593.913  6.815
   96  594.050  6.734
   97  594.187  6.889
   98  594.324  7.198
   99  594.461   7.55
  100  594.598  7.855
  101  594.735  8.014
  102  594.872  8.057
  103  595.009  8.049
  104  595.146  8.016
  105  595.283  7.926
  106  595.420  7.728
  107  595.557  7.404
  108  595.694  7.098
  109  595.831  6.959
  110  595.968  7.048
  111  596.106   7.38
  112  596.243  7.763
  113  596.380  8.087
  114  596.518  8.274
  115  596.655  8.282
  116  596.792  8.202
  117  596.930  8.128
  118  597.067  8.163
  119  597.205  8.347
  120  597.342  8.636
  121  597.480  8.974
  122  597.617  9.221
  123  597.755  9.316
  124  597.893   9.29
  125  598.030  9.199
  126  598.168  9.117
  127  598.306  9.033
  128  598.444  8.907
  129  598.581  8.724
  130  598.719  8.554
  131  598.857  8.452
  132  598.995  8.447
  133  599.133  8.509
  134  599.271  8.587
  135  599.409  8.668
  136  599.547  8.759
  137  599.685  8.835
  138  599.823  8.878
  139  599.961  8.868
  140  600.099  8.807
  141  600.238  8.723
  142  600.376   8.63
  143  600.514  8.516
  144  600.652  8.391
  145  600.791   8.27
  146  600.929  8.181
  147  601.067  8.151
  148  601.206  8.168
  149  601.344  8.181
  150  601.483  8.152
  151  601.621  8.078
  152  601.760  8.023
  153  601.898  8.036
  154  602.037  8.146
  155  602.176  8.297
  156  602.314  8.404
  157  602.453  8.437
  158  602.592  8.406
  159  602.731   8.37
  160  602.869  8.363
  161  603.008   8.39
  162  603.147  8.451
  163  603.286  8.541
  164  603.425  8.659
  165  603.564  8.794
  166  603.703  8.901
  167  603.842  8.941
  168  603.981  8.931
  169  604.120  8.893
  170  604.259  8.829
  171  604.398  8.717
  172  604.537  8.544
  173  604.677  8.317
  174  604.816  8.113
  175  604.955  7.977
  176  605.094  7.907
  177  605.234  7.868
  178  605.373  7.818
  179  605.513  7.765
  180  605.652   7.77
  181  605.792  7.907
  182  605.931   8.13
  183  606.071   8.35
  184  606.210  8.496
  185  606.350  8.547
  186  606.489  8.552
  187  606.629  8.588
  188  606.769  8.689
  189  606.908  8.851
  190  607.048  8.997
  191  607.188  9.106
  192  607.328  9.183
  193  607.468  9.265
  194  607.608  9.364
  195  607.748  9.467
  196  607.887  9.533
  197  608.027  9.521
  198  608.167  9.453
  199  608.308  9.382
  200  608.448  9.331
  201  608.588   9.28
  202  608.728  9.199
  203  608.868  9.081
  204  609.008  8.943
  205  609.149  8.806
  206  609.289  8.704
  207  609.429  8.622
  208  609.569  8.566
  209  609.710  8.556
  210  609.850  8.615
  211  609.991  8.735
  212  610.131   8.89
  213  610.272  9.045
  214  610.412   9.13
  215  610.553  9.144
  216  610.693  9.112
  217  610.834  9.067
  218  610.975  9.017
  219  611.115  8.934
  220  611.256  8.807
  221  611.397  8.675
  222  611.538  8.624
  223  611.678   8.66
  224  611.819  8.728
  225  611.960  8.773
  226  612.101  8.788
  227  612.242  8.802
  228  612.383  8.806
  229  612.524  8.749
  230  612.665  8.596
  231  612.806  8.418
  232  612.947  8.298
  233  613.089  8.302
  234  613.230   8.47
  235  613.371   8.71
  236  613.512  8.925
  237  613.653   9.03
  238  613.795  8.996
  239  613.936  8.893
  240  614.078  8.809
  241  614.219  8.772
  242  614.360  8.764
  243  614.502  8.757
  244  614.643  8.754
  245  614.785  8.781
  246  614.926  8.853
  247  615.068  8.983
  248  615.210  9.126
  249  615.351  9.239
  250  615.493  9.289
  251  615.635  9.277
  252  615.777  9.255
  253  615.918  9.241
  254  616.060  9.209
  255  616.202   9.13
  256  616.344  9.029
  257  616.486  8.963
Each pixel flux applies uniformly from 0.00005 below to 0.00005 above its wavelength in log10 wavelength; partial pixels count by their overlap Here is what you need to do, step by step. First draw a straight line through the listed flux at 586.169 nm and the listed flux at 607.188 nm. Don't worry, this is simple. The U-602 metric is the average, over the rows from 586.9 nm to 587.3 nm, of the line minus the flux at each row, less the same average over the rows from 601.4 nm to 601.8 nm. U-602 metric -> -1.06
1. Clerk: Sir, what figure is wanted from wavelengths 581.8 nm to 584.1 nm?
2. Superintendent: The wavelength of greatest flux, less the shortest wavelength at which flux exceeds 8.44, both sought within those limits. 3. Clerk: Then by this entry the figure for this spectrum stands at 0.27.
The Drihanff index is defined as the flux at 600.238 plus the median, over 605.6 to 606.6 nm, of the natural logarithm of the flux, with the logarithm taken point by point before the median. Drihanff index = 10.8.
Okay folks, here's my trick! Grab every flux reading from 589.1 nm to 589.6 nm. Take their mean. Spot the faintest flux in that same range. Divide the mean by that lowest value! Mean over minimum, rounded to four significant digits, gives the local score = 1.028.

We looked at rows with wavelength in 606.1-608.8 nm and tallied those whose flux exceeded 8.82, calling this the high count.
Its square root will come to 3.7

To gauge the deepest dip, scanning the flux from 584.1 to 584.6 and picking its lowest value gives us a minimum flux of 8.723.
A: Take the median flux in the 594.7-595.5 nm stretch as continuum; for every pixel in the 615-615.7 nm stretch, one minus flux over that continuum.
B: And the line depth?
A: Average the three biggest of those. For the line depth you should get -0.14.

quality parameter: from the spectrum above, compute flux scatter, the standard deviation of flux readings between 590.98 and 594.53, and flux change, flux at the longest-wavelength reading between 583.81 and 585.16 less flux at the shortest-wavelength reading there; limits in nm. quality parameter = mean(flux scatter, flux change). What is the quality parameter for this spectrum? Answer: 0.5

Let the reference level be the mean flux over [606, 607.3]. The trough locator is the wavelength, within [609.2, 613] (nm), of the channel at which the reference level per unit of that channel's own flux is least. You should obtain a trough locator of 610.553 nm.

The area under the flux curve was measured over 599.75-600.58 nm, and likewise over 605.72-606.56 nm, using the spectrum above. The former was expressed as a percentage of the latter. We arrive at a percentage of 104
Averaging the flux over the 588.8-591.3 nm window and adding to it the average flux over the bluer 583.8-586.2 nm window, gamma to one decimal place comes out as 17.2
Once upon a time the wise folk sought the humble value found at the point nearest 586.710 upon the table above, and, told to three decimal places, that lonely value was 9.033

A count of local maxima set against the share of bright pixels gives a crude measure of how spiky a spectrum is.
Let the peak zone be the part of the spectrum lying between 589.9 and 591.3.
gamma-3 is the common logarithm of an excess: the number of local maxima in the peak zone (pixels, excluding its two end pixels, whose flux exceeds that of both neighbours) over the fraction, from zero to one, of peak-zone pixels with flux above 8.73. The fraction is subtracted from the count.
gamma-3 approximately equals 0.0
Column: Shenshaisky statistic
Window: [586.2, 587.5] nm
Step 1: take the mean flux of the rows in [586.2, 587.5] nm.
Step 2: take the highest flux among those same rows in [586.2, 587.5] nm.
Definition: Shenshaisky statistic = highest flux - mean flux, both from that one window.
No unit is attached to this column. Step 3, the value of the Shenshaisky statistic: 0.2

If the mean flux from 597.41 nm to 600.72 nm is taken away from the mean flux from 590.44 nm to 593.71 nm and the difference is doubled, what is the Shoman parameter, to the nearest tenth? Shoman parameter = -1.7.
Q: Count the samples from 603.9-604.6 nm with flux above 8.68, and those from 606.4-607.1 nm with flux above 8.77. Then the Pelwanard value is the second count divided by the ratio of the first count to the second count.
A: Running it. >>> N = 1.0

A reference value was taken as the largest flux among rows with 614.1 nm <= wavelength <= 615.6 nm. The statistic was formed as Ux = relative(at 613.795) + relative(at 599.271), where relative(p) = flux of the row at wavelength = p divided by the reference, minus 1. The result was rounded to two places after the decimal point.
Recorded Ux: -0.11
